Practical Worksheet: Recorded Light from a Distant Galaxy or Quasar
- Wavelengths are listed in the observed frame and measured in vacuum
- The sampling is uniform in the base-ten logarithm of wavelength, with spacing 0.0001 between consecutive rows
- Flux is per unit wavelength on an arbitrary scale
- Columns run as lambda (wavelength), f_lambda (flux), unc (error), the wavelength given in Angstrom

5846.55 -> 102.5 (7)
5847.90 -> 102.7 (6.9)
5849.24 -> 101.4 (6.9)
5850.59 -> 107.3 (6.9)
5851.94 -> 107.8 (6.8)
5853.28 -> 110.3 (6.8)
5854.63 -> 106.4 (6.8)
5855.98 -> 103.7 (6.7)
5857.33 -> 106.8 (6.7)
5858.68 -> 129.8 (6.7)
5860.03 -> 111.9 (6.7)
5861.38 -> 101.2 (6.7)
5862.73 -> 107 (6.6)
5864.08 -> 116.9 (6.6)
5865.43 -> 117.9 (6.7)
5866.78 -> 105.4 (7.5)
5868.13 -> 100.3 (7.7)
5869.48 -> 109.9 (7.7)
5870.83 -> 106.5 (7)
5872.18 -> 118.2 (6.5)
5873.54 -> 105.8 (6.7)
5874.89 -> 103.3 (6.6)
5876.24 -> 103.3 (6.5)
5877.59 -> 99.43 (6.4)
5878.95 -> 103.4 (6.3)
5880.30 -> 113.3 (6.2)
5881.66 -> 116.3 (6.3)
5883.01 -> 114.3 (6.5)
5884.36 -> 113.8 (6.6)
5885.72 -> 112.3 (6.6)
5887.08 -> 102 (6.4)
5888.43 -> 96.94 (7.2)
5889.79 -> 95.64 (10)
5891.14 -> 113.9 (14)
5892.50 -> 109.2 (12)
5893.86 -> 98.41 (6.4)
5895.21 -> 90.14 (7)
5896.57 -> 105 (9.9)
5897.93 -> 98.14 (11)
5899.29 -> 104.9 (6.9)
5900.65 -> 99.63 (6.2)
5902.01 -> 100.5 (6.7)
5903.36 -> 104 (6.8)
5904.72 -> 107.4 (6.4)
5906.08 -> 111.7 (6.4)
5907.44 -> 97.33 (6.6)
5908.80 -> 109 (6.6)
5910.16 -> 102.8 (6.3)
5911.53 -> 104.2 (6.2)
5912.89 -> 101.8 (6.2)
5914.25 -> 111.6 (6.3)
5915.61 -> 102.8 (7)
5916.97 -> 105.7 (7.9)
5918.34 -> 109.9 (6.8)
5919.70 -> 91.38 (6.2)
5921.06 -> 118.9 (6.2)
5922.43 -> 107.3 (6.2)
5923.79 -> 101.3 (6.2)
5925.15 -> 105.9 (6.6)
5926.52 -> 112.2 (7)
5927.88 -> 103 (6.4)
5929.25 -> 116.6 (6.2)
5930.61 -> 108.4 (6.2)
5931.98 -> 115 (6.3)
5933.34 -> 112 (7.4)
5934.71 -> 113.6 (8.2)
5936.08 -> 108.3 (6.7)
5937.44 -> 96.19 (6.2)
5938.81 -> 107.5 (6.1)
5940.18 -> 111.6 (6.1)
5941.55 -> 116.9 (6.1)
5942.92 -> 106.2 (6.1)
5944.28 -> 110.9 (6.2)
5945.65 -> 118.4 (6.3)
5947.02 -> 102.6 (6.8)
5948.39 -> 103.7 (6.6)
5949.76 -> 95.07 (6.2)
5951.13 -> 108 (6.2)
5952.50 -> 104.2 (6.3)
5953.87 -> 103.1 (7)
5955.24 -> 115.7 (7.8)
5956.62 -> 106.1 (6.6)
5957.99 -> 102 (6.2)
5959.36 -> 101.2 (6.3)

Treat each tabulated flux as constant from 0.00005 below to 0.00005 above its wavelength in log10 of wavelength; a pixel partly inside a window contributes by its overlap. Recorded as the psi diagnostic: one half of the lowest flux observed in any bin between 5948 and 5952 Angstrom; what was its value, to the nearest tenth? 47.5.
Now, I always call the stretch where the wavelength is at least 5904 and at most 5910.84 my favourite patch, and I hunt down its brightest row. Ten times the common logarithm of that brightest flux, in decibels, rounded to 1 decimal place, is 20.5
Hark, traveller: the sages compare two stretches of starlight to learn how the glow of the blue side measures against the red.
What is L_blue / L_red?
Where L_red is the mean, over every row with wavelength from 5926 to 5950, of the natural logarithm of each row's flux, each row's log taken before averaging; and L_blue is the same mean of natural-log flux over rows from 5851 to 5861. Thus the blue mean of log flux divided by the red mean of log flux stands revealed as 1.00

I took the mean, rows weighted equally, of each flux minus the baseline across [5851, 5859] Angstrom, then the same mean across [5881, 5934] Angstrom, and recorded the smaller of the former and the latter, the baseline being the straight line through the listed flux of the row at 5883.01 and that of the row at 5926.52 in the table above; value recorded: -7.2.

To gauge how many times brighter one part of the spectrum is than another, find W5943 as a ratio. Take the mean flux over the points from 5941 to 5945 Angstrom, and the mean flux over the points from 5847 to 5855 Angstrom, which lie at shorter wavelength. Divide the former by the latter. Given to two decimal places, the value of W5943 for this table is 1.05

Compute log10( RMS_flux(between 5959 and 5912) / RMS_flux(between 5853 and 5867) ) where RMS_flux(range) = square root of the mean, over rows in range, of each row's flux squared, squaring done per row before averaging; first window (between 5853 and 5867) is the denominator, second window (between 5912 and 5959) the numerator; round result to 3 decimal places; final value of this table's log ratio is -0.013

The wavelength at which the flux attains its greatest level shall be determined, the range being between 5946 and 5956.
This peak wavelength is 5955.24 Angstrom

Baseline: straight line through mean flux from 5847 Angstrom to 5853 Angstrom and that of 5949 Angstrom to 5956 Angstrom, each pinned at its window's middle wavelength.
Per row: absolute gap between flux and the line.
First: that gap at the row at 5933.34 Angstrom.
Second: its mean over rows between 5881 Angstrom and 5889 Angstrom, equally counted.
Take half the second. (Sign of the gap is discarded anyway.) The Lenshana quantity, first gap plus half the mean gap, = 11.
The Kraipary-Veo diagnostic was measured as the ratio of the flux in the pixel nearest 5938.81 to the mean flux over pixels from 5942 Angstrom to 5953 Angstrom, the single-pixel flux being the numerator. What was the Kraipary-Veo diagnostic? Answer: 1.01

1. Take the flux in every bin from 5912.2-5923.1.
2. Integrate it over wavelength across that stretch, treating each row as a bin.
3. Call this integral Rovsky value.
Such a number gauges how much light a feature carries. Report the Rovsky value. 1157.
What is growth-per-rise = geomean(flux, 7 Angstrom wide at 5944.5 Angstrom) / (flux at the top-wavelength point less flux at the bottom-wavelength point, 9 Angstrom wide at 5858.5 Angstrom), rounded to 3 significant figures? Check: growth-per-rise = 185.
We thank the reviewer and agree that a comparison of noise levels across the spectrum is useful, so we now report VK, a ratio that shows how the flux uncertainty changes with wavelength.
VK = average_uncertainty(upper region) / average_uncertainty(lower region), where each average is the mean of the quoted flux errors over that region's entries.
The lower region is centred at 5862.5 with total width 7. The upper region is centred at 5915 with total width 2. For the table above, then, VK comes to 1.00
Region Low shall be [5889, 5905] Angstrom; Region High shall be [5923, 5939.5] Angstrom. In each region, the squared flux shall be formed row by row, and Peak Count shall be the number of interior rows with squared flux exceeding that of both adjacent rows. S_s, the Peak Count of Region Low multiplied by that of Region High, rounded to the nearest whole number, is 12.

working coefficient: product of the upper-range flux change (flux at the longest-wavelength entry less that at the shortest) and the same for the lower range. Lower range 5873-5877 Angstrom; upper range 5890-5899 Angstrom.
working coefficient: 39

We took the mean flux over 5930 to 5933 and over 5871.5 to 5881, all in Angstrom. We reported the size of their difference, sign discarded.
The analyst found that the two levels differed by 5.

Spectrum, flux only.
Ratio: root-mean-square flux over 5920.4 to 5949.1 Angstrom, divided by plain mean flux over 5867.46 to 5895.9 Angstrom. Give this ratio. 1.03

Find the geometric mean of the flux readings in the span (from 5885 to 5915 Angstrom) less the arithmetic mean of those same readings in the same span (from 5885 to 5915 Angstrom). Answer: -0.18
